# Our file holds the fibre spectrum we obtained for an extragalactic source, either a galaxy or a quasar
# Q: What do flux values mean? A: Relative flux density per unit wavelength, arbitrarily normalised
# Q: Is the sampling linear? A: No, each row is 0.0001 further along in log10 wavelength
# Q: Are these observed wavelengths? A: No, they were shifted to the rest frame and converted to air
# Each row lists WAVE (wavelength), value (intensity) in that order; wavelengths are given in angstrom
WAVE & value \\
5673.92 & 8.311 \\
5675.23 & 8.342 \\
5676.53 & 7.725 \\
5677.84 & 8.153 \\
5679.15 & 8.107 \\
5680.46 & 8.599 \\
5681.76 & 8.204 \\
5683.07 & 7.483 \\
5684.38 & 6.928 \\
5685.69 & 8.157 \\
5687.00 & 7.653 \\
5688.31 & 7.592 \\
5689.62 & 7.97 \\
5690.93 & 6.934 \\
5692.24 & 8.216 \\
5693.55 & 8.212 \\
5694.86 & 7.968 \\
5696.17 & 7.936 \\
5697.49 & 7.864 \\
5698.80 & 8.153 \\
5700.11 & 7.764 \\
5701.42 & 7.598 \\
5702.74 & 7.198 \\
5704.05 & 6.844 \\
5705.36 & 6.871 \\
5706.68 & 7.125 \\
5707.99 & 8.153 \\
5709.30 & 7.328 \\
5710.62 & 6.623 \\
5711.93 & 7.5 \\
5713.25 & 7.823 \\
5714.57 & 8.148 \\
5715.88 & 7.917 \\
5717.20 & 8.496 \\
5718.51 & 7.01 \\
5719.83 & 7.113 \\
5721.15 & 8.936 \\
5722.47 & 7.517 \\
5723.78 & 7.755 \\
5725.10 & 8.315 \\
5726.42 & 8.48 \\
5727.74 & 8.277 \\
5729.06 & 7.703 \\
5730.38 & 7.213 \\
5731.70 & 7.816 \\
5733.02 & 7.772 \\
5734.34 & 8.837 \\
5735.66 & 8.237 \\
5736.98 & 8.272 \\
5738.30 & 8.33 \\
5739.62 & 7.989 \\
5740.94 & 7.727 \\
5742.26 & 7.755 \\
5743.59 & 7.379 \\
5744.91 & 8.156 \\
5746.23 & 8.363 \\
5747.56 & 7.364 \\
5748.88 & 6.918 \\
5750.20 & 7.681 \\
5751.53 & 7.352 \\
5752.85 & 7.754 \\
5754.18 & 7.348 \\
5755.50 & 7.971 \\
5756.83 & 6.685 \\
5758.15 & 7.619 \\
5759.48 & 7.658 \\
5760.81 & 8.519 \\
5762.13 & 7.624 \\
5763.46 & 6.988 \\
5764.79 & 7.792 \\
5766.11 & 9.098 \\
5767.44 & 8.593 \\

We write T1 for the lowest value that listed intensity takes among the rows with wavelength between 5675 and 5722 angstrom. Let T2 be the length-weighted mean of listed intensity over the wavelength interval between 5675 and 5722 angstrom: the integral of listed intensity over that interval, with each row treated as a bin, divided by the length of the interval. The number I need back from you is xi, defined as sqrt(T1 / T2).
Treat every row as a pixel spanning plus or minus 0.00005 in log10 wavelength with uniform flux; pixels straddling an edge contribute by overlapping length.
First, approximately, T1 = 6.623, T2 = 7.73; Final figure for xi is 0.925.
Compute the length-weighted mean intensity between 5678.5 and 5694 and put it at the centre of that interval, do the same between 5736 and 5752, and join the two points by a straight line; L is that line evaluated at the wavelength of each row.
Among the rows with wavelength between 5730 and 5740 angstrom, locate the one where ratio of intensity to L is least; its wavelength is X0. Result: 5730.38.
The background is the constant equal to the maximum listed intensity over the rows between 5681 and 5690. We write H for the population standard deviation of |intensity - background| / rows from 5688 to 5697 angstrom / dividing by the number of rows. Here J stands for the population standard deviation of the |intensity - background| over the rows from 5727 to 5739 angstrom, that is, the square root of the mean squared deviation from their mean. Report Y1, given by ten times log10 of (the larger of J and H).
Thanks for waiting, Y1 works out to -3.9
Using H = 0.41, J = 0.30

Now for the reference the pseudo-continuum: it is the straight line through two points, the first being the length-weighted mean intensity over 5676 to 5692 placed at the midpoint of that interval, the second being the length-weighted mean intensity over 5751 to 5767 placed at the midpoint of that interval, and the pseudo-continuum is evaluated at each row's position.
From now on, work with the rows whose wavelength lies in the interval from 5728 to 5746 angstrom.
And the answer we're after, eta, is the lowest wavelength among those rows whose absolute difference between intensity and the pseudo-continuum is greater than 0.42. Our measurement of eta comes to 5730.38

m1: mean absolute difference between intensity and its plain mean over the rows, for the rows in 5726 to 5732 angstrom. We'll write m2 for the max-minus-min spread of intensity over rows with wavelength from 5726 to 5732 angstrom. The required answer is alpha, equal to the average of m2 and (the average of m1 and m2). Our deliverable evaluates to 1.05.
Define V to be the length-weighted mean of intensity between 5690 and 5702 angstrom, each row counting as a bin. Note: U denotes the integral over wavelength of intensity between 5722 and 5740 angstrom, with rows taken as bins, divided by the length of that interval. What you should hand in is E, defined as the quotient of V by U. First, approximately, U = 8.0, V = 7.86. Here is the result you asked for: 0.98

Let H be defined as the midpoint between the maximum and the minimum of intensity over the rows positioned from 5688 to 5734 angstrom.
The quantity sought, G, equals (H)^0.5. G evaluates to 2.79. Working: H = 7.8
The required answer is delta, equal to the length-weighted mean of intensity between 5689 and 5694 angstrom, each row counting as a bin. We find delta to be 7.8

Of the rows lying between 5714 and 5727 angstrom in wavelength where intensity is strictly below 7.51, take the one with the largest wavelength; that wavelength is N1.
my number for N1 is 5719.83 angstrom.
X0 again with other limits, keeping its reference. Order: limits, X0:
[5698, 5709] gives 5704.05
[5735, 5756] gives 5748.88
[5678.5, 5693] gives 5684.38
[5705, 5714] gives 5710.62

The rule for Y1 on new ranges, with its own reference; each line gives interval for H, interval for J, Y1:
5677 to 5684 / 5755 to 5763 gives -3.8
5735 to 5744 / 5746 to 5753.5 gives -4.5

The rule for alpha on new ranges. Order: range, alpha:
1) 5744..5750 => 1.22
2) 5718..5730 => 1.58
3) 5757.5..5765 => 1.22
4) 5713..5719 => 1.21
